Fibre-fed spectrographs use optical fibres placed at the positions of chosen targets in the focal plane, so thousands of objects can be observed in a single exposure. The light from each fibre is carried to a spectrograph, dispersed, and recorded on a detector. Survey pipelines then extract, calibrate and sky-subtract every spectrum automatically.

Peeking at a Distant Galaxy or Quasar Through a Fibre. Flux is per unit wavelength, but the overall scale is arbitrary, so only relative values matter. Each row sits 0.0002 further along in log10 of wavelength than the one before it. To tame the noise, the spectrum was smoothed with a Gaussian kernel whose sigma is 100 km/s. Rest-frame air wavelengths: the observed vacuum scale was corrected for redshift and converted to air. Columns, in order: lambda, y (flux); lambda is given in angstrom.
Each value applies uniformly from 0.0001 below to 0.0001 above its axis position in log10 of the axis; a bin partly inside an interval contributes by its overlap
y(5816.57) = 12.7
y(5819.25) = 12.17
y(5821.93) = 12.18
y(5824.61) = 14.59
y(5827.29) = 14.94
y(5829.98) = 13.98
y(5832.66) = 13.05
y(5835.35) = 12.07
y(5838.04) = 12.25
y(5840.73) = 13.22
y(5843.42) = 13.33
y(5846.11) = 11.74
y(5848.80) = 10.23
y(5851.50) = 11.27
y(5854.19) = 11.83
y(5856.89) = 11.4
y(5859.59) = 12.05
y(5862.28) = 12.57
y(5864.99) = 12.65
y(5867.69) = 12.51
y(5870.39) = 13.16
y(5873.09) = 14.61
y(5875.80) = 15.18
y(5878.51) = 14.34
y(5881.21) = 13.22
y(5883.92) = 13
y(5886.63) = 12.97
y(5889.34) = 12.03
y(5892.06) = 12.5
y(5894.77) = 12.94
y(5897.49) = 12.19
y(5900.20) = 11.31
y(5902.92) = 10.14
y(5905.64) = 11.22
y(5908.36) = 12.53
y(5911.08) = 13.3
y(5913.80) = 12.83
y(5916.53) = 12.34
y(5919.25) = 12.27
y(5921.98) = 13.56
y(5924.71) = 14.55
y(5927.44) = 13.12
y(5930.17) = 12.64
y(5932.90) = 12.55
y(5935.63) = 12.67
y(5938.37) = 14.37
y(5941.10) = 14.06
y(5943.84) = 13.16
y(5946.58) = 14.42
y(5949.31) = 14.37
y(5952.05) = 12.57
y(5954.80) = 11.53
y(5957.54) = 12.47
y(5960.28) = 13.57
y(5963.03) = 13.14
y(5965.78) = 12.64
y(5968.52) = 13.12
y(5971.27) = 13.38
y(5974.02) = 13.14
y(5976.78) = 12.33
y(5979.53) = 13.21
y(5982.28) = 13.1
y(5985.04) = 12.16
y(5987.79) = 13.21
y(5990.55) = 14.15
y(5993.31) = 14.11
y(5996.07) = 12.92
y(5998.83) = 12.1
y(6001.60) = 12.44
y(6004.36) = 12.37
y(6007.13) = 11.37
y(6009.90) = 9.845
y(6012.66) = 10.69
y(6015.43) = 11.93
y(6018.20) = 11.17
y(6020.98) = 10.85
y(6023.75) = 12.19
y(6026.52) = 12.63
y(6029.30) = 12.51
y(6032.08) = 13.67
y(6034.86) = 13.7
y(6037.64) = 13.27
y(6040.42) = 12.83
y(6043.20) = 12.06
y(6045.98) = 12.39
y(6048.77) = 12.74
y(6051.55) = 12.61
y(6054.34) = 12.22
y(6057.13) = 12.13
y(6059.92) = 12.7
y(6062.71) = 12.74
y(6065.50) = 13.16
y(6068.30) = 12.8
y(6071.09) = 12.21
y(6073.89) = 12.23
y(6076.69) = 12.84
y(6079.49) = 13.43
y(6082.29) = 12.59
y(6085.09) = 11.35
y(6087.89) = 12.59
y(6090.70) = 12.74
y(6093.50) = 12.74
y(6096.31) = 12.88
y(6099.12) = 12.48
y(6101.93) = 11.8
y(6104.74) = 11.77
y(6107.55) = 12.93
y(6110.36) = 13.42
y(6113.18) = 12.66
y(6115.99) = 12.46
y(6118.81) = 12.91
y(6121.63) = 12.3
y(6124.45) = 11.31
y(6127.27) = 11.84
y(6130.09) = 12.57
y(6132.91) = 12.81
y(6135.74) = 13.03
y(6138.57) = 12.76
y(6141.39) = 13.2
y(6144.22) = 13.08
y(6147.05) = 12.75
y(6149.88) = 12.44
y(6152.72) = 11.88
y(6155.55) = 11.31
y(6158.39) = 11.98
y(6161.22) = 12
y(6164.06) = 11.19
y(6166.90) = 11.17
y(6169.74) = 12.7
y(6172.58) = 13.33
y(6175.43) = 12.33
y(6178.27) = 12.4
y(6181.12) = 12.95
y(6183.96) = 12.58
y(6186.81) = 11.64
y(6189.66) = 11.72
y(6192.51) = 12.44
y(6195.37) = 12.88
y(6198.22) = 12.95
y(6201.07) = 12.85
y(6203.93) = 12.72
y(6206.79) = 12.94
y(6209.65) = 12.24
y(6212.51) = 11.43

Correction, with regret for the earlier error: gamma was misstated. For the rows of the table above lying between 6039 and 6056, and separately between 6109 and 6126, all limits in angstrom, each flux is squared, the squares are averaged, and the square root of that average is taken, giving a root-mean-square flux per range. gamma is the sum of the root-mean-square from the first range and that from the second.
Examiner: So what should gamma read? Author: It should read 25.0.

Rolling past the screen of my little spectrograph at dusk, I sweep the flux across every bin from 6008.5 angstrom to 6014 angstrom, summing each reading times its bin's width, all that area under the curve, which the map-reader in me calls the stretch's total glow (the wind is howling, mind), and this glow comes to 57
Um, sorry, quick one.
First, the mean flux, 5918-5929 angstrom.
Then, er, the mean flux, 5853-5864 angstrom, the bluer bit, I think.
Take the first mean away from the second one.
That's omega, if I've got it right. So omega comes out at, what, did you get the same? -1.4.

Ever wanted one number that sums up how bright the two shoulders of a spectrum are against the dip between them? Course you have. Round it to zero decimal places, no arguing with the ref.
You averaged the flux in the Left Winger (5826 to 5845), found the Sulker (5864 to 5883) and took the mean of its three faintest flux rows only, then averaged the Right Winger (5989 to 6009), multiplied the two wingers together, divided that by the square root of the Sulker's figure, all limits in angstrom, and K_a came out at 47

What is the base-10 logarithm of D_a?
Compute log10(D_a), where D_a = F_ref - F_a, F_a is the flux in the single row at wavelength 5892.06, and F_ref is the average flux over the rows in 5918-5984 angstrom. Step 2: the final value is -0.2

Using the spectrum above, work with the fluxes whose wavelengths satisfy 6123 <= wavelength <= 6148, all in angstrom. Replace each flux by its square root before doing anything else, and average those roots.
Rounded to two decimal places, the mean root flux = 3.55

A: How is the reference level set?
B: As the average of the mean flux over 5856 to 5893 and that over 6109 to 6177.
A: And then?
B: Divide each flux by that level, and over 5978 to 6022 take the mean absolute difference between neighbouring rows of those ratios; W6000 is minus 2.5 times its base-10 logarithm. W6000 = 3.08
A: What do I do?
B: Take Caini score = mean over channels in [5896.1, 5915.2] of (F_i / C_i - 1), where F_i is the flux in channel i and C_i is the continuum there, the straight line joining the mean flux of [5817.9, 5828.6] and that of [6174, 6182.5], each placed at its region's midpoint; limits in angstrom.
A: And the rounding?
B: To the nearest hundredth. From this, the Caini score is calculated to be -0.10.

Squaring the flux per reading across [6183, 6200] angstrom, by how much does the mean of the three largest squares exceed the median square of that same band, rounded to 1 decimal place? 7.4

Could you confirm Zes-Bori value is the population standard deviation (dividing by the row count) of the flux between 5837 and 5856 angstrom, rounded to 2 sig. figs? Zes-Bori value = 1.0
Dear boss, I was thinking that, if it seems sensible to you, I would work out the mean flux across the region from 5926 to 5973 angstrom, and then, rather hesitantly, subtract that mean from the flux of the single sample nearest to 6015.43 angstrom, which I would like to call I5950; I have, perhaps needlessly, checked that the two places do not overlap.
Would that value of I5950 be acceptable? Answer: -1.2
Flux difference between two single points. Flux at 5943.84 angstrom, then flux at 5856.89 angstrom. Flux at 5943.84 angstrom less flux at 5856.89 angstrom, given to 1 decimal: 1.8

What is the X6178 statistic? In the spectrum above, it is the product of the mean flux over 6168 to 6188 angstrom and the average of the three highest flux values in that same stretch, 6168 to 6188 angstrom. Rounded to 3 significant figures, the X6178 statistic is 163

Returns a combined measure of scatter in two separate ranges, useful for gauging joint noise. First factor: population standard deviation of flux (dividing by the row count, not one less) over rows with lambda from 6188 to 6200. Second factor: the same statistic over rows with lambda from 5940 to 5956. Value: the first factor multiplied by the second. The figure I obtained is 0.52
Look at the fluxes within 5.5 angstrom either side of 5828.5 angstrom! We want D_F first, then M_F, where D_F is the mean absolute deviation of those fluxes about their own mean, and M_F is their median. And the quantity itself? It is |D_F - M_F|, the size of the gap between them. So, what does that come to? 13.7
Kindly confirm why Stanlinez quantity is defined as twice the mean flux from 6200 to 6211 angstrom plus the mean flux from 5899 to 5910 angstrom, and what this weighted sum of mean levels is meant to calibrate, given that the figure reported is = 36.7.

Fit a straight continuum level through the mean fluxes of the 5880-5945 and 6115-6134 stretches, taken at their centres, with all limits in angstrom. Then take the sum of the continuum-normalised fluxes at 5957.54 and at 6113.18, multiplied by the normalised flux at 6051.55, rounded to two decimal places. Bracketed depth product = 2.04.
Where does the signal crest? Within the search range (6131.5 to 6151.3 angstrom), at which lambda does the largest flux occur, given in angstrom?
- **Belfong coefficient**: 6141.39 angstrom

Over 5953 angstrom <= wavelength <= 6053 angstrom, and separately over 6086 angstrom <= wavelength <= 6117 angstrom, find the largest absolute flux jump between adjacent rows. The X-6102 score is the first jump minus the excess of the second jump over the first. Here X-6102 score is 1.9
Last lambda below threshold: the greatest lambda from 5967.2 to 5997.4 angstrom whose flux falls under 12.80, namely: 5985.04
